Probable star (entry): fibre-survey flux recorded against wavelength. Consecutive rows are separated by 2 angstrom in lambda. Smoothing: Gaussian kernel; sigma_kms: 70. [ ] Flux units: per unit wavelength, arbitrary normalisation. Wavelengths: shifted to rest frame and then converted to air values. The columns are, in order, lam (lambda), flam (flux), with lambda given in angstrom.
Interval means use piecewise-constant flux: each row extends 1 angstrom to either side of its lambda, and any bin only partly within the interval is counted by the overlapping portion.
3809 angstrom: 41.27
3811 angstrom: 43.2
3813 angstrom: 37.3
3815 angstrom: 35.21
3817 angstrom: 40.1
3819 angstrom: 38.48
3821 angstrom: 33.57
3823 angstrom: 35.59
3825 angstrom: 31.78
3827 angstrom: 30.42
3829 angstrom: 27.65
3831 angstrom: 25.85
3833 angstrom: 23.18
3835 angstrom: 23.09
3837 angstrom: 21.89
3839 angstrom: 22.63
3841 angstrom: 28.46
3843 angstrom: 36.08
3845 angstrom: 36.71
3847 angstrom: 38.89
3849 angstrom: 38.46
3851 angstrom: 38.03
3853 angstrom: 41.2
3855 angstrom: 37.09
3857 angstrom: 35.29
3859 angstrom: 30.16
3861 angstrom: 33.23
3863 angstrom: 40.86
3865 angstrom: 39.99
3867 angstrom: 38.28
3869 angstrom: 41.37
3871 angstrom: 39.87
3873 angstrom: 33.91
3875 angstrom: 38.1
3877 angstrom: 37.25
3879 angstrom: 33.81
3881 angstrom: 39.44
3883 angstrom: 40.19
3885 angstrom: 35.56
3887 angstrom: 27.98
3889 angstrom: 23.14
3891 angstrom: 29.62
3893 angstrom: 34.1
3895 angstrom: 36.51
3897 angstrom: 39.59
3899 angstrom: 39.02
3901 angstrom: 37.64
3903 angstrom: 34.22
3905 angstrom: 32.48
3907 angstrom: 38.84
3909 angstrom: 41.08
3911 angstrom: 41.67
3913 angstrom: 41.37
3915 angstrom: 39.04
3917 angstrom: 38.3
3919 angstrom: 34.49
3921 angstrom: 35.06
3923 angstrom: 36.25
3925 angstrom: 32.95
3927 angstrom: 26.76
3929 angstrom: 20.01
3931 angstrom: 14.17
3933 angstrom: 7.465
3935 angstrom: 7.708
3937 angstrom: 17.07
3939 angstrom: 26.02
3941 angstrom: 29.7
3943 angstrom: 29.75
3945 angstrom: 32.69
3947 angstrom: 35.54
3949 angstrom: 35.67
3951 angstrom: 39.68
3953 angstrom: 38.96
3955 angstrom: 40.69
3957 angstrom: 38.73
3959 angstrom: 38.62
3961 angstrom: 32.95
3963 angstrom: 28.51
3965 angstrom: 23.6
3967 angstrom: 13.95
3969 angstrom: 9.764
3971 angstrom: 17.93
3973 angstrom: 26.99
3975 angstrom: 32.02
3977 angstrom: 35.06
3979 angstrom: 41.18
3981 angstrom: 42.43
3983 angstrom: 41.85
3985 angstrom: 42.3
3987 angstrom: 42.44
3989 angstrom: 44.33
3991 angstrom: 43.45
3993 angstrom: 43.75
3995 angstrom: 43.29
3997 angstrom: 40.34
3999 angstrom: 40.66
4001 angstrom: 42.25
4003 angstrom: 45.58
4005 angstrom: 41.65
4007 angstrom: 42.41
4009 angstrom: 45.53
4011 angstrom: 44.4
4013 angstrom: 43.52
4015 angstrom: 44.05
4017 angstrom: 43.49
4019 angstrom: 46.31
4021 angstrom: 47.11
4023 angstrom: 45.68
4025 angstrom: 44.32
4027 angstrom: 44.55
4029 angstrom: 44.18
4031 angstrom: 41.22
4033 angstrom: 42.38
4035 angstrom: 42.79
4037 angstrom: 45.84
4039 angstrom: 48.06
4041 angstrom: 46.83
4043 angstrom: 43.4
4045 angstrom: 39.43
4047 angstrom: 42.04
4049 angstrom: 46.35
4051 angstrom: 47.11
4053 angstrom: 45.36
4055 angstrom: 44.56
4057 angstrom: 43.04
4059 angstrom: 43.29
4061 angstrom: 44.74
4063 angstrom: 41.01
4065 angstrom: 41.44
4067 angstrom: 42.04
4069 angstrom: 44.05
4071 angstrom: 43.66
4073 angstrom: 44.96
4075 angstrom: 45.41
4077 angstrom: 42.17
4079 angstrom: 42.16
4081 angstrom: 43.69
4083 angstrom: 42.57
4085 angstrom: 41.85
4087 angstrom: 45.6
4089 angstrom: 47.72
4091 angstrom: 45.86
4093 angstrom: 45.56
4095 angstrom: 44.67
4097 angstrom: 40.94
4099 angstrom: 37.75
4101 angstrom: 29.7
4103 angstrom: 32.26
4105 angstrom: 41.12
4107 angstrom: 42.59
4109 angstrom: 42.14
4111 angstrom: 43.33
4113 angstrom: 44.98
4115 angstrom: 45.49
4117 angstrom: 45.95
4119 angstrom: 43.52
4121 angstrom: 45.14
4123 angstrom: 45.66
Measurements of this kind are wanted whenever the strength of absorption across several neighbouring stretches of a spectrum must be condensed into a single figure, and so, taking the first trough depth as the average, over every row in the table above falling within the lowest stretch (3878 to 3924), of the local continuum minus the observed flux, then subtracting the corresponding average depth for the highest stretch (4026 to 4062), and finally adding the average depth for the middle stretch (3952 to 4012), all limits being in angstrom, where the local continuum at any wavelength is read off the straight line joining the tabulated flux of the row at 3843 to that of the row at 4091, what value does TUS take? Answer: 7.2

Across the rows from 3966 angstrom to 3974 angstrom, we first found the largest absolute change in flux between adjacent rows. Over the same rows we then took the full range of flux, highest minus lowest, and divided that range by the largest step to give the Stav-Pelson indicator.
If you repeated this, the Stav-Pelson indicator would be 1.90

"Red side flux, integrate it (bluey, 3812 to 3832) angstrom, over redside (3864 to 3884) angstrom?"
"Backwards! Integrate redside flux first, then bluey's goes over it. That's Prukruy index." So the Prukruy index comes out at 0.88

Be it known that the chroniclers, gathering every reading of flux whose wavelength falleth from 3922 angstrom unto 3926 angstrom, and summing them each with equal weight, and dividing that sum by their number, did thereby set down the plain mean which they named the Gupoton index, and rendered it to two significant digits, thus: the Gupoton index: 35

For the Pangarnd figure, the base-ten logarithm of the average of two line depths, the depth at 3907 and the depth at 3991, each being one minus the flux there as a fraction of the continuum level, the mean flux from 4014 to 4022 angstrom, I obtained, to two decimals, -1.04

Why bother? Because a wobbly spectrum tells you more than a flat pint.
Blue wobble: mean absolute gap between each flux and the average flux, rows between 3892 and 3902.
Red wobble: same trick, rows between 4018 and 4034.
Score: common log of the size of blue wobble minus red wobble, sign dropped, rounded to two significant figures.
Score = -0.68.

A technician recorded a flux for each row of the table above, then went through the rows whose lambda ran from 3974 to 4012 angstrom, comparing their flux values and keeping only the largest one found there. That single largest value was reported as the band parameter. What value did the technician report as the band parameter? 45.58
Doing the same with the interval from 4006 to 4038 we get 47.11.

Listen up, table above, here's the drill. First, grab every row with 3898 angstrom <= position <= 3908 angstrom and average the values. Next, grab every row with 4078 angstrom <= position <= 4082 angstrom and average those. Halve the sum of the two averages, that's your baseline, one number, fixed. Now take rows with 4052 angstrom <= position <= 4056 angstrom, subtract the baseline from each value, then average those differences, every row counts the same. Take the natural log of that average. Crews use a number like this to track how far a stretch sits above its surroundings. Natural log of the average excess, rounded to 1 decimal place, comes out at 1.7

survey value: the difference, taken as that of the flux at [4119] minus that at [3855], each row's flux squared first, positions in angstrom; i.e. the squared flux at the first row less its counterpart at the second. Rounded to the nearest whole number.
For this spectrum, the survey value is 518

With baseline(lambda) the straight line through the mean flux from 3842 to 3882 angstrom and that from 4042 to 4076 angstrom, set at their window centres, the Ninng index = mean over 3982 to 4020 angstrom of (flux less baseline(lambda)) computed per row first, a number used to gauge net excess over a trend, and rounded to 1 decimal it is 1.4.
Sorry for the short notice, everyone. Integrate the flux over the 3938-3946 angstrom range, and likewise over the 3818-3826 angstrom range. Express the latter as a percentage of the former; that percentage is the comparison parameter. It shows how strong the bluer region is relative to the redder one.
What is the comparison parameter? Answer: 118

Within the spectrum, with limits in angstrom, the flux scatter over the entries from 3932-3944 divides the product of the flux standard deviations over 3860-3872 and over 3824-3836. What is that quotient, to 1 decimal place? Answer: 1.0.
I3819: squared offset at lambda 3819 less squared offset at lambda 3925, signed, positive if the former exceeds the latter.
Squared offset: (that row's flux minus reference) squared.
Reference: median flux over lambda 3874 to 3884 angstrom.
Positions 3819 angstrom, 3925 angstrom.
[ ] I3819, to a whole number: -26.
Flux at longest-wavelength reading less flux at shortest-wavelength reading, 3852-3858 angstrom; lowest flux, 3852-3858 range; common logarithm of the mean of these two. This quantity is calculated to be 1.17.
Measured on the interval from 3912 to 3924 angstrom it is 1.17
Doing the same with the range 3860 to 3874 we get 1.23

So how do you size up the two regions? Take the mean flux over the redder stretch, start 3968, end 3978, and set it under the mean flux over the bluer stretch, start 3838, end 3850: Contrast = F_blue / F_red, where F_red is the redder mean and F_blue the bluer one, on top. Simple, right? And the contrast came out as 1.38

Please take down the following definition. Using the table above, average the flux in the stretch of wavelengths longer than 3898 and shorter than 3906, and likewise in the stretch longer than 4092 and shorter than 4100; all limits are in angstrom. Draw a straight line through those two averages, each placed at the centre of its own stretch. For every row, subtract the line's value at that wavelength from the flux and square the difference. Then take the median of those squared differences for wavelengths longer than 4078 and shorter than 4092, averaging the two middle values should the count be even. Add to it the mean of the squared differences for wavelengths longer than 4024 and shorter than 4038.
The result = 18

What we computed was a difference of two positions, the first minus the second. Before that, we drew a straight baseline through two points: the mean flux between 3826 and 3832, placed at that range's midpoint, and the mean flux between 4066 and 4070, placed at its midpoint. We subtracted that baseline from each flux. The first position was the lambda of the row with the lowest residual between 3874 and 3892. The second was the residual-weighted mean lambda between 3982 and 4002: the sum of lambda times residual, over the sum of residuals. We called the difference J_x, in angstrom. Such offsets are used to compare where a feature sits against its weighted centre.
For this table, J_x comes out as -102.0 angstrom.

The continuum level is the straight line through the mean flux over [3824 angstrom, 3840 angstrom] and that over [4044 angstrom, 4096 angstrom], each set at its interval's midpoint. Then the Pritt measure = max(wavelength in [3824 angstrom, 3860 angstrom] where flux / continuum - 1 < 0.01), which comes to 3839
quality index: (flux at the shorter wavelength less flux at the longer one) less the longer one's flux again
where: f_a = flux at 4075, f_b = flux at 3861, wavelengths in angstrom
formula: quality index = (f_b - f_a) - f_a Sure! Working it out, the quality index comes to -58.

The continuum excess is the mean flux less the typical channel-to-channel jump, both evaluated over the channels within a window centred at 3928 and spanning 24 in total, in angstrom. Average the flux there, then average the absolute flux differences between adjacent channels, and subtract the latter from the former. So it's 19.9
